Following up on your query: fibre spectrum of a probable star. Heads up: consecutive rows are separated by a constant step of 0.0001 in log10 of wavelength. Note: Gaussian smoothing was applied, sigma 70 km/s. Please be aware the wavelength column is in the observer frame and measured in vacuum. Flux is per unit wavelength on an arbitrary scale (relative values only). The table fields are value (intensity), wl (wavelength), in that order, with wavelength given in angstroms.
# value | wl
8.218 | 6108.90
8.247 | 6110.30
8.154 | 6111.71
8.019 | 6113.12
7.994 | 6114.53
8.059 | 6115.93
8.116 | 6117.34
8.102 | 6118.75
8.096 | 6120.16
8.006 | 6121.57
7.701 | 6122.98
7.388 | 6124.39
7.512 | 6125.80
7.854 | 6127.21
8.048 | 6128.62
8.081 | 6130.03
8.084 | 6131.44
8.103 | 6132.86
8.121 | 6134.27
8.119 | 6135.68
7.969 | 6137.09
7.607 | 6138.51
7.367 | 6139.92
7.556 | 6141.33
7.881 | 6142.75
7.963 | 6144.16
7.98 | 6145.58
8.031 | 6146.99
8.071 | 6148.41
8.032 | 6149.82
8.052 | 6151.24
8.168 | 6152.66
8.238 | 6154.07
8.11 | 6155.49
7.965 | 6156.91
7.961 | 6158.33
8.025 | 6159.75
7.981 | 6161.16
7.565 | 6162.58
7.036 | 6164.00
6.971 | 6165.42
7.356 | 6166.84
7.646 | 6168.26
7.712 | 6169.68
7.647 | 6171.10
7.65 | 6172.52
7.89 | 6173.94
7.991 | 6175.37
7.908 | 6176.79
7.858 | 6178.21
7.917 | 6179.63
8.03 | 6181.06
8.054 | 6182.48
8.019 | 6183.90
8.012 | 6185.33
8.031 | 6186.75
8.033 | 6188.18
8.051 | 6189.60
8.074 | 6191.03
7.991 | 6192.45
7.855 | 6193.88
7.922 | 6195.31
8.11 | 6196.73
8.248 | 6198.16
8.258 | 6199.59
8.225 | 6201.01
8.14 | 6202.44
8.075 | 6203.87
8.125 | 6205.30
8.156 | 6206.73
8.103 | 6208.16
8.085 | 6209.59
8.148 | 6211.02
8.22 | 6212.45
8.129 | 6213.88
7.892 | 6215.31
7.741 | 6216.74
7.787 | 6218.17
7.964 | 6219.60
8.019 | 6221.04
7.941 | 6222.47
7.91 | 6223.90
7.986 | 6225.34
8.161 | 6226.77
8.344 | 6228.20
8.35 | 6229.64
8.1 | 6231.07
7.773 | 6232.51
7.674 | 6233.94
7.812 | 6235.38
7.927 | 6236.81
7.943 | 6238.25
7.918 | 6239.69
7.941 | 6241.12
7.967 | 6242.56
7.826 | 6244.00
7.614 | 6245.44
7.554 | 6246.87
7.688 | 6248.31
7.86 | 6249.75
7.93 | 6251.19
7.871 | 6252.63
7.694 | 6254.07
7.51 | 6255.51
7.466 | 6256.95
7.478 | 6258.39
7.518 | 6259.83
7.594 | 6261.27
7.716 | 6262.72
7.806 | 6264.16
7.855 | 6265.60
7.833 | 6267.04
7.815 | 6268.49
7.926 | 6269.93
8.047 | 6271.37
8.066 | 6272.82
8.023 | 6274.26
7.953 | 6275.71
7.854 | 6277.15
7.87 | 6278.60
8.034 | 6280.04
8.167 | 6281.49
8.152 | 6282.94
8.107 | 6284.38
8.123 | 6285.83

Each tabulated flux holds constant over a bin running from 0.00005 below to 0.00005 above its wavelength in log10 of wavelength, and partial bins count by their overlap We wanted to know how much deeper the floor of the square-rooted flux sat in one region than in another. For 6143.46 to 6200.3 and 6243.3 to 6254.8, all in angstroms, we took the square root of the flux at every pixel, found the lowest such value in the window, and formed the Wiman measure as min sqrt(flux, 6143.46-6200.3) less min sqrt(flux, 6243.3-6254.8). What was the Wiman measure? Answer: -0.11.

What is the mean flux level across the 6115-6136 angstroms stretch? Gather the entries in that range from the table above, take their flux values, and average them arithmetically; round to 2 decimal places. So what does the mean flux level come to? 7.96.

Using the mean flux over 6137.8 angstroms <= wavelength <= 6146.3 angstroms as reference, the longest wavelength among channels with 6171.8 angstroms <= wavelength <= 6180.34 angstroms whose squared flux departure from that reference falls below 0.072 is 6179.63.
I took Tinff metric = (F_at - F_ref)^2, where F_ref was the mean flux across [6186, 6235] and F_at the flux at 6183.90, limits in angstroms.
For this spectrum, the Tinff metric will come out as 0.00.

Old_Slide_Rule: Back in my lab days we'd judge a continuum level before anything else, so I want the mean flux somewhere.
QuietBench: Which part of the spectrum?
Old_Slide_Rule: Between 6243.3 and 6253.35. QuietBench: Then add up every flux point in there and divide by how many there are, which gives 7.76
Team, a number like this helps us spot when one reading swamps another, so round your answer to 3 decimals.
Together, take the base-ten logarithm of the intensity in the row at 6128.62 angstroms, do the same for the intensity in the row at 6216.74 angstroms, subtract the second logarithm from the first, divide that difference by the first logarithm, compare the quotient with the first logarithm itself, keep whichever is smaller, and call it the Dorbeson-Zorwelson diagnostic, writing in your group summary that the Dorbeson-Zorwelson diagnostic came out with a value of 0.019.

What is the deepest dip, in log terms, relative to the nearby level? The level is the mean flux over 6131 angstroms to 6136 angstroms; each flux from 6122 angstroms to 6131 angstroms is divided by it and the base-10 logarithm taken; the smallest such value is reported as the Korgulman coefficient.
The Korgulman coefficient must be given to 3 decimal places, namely -0.040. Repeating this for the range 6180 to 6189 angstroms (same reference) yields -0.005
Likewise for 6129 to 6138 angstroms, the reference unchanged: -0.007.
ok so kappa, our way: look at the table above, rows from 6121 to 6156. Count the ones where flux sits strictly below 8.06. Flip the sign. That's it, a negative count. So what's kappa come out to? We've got -16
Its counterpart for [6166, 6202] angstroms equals -20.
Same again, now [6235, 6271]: -25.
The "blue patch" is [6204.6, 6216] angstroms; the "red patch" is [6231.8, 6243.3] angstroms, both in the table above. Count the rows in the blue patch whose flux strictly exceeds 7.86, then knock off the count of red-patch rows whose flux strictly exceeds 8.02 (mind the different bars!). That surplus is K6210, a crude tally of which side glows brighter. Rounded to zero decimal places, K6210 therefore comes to 8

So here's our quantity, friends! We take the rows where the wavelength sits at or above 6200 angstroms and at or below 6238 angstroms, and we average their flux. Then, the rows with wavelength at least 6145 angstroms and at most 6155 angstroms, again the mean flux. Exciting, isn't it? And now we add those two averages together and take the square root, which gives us 4.01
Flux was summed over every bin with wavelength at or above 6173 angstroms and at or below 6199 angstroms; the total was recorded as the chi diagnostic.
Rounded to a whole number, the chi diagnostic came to 144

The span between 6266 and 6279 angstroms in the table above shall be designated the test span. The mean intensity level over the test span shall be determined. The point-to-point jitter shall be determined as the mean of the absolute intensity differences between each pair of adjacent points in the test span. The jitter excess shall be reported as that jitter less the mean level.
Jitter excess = -7.87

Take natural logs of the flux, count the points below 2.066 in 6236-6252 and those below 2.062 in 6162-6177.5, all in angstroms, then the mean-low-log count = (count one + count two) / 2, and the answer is 6.5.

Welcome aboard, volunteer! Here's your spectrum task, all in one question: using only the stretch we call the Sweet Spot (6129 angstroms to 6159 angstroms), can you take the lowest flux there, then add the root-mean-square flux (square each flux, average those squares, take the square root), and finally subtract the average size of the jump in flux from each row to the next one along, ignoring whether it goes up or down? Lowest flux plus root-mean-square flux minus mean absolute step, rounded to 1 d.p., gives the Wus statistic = 15.2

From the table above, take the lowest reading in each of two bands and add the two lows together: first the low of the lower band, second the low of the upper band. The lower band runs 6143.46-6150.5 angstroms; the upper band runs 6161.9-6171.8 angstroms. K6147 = 14.9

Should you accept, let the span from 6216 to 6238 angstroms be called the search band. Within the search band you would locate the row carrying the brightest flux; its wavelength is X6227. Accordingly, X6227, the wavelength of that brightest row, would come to 6229.64 angstroms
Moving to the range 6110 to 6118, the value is 6110.30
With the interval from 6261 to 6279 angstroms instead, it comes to 6272.82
